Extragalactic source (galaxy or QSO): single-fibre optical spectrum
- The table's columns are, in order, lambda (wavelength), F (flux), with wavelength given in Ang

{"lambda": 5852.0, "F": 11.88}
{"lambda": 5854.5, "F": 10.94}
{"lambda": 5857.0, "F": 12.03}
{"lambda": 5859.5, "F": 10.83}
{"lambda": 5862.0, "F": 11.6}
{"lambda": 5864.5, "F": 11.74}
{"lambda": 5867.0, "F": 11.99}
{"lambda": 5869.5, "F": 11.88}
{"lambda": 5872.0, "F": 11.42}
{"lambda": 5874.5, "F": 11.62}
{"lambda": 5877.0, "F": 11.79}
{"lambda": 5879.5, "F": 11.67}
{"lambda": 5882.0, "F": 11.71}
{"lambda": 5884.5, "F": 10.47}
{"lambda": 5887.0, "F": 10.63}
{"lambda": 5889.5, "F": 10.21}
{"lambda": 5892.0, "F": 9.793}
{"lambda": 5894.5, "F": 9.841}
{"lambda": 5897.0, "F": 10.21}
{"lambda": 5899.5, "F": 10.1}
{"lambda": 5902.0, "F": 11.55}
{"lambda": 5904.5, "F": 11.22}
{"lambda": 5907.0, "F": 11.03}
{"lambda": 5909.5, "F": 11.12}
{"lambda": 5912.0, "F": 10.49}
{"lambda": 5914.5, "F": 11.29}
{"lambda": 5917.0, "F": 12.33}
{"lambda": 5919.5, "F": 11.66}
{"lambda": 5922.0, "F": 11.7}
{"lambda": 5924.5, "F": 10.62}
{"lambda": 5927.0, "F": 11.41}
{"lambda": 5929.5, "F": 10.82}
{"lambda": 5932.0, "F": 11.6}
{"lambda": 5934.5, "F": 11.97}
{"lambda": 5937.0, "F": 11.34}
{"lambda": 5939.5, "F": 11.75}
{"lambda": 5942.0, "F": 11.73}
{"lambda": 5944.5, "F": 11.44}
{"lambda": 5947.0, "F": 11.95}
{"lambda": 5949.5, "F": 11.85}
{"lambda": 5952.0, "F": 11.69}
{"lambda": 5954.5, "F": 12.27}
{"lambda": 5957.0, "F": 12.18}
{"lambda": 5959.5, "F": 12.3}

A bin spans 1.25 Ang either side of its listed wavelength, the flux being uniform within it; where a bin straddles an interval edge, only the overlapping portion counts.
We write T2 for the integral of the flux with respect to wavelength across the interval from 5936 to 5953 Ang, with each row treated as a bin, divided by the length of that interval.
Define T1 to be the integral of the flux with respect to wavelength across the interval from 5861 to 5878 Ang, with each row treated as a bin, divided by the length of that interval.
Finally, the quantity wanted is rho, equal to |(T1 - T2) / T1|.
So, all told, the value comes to 0.003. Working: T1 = 11.7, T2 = 11.7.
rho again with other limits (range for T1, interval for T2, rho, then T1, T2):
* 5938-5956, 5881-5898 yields 0.120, 11.8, 10.4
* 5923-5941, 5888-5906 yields 0.083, 11.4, 10.4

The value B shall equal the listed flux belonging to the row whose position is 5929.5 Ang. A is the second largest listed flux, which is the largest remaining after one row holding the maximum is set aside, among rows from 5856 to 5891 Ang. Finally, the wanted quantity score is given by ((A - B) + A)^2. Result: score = 173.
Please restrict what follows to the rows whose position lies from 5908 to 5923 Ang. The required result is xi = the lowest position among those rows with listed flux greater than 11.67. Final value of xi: 5917.0 Ang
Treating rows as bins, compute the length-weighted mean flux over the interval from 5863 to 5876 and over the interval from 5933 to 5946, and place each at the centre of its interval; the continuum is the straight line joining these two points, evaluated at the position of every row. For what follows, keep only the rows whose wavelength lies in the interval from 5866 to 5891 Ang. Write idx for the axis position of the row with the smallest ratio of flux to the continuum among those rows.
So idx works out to 5889.5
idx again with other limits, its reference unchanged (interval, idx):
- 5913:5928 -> 5924.5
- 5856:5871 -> 5859.5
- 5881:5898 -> 5892.0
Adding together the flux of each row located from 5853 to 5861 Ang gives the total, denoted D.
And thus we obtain 33.8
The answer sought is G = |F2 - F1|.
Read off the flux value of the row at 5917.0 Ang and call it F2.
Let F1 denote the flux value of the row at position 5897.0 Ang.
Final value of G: 2.1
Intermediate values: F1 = 10.21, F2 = 12.33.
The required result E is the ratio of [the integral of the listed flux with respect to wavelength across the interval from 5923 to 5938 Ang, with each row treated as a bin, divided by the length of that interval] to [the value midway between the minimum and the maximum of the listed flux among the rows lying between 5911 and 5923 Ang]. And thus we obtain 0.99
